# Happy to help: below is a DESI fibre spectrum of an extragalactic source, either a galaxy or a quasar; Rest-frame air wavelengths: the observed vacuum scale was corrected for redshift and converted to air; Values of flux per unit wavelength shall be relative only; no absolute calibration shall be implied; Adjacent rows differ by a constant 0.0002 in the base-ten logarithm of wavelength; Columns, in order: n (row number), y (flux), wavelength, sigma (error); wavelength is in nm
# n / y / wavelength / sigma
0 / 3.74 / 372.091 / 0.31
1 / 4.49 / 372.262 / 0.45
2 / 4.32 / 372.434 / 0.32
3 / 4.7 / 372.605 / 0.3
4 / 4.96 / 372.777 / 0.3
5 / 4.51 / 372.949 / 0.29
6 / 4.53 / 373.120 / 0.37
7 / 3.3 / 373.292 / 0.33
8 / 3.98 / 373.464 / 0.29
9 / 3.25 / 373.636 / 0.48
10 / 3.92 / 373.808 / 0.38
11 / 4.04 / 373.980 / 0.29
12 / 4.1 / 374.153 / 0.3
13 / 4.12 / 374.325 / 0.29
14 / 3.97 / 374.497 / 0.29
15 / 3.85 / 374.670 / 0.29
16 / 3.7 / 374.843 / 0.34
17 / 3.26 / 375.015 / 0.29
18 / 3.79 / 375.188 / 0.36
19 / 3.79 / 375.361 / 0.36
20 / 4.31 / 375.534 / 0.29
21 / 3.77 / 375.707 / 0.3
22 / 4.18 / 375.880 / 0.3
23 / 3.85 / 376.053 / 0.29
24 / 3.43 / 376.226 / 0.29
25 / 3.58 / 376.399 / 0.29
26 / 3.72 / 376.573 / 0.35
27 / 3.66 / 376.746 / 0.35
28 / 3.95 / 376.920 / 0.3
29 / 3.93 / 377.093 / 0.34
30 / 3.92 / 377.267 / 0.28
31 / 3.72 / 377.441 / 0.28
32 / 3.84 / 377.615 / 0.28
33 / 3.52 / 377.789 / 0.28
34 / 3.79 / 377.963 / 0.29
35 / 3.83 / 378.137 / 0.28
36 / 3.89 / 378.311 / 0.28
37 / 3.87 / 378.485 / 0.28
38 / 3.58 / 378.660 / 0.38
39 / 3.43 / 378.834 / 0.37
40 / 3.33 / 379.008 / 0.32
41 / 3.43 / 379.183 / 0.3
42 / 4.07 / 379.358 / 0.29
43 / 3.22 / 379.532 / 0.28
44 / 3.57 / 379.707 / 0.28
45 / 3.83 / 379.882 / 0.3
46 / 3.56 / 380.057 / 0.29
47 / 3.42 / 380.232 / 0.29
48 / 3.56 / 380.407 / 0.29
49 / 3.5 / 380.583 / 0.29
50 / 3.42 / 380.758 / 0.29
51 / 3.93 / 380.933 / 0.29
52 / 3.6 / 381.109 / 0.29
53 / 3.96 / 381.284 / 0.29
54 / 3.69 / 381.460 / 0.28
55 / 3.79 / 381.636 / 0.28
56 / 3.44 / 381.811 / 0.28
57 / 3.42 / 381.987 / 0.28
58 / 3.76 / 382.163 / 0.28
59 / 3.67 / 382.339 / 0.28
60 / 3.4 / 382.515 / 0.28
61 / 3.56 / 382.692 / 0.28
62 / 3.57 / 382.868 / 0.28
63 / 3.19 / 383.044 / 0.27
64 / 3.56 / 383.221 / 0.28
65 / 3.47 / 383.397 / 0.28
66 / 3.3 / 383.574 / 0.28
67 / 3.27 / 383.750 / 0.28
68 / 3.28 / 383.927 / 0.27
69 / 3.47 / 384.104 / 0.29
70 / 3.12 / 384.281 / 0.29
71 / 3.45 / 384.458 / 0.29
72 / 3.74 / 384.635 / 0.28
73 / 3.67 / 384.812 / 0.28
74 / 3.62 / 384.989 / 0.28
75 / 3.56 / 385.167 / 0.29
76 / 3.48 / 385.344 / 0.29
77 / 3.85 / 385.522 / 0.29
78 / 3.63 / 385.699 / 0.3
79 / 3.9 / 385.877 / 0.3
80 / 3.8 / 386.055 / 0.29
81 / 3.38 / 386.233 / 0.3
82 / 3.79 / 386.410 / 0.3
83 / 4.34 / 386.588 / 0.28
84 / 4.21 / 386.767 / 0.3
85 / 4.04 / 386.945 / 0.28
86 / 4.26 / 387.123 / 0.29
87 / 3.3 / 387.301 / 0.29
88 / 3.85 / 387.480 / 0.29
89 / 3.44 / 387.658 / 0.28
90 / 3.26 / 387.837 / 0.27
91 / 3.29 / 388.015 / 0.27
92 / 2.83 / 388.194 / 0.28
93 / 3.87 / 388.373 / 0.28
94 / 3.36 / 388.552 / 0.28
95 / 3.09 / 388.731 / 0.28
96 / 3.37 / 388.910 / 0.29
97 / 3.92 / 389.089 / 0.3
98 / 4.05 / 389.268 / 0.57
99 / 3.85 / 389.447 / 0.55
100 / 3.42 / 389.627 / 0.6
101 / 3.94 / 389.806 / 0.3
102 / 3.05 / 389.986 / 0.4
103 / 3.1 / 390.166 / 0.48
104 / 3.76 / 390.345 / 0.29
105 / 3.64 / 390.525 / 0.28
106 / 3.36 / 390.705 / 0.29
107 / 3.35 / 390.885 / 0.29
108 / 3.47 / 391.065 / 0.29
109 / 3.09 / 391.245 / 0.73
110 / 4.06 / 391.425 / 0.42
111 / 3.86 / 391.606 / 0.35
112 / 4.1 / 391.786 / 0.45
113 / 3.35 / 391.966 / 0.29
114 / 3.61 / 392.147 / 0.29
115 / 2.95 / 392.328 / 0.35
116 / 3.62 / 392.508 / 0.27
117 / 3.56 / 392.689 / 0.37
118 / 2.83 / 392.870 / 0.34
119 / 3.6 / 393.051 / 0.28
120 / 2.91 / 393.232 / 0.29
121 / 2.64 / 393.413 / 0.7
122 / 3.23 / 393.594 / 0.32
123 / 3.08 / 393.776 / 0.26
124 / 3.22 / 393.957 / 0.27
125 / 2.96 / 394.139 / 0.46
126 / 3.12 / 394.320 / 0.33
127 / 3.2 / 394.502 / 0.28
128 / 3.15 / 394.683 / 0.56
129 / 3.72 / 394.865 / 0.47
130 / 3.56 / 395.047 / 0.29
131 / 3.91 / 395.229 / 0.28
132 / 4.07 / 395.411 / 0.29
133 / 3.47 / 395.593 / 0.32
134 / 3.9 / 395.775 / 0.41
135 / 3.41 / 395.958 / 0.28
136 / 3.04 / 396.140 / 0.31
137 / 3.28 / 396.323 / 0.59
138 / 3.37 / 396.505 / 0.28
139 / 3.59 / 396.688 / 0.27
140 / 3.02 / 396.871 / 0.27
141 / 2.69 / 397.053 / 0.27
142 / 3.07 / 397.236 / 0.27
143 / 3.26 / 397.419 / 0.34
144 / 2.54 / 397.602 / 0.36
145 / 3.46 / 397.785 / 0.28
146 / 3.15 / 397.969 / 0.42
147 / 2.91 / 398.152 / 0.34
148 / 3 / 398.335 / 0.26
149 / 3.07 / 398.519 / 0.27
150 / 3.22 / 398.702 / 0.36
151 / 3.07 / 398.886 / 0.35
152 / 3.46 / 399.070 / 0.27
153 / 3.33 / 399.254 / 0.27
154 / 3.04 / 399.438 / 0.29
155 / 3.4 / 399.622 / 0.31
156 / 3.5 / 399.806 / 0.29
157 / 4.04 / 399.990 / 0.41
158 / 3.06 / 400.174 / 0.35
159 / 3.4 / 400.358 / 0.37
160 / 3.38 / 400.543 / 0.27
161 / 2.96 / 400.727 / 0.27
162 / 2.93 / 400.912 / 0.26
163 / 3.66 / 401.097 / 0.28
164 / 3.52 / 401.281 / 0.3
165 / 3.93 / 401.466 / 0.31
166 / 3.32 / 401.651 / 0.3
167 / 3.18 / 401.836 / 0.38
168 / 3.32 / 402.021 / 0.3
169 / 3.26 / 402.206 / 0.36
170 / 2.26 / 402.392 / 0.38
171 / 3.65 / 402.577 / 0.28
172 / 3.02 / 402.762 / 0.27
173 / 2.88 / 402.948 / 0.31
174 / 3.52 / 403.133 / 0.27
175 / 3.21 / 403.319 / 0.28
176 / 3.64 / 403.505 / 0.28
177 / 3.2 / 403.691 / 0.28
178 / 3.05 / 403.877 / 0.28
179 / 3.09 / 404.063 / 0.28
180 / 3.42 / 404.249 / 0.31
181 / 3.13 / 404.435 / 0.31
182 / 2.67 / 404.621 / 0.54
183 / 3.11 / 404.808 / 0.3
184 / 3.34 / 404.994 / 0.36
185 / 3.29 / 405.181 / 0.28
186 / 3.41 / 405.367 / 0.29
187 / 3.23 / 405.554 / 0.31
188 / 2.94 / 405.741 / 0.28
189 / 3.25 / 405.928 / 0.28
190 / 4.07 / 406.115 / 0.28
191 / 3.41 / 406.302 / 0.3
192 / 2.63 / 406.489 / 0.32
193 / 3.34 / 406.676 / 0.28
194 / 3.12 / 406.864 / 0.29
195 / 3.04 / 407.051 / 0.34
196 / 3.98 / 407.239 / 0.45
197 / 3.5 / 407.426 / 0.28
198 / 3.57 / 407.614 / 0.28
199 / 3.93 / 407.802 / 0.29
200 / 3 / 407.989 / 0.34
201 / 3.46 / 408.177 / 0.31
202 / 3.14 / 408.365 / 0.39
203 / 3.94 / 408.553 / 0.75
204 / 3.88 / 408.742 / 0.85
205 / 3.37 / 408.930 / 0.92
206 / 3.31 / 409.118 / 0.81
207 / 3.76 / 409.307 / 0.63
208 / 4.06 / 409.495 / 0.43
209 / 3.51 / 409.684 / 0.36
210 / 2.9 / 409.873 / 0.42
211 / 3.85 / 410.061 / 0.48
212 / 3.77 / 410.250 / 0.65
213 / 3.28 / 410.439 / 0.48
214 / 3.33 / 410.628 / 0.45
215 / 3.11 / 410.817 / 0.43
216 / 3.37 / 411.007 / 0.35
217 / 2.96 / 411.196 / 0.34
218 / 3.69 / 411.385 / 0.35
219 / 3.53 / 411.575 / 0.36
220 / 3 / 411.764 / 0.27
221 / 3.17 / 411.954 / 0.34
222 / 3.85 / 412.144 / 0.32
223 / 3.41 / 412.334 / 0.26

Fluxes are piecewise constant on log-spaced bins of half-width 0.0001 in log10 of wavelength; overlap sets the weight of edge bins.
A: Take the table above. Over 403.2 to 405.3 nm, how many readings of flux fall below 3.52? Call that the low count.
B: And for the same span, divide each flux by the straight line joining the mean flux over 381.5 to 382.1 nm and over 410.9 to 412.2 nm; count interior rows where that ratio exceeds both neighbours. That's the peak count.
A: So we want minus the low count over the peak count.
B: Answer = -3.3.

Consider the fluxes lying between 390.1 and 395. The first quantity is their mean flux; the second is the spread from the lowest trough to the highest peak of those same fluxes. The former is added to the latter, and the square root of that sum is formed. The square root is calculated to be 2.19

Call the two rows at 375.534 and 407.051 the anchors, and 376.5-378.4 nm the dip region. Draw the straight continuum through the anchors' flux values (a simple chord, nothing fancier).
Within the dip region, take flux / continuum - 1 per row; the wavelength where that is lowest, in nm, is 377.789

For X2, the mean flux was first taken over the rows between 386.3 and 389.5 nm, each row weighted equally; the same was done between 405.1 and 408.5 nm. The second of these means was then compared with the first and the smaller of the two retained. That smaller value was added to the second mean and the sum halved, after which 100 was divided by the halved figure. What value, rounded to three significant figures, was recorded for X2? 29.8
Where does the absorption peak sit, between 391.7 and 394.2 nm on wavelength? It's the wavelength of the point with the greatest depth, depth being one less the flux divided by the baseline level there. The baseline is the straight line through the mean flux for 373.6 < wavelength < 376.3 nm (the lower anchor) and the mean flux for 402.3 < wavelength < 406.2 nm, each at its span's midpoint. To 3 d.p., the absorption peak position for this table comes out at 393.413 nm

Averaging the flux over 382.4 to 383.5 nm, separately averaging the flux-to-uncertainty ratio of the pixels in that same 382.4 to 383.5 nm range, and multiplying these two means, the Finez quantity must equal 43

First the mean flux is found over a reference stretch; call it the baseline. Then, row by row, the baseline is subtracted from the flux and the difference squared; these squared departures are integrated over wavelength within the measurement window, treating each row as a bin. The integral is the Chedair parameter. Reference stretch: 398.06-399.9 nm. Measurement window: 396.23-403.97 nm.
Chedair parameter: 0.88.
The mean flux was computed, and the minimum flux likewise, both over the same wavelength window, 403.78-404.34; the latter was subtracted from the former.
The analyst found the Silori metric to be 0.14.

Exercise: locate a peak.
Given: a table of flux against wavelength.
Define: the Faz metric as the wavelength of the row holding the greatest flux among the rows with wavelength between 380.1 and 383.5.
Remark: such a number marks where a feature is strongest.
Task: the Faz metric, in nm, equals 381.284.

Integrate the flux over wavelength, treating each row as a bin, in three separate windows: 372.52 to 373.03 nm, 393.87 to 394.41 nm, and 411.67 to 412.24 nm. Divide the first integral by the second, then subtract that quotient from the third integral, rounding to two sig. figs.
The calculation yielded 0.46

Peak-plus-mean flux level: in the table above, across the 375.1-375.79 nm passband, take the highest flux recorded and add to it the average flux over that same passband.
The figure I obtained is 8.22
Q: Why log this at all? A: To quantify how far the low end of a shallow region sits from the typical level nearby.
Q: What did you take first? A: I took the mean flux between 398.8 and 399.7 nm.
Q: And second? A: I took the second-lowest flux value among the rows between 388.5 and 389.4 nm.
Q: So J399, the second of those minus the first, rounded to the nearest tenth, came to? 0.1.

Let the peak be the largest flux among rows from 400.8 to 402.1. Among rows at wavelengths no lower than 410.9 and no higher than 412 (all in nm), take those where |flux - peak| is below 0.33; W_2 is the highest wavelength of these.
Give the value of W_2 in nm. 411.385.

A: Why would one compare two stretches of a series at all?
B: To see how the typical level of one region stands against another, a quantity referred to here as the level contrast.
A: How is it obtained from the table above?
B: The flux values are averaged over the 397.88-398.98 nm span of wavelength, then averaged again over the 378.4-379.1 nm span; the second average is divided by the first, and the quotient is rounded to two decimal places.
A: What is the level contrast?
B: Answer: 1.16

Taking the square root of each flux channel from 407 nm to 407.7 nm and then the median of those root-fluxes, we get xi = 1.88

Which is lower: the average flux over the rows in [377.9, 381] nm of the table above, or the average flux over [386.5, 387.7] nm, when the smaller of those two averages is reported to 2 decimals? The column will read 3.62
